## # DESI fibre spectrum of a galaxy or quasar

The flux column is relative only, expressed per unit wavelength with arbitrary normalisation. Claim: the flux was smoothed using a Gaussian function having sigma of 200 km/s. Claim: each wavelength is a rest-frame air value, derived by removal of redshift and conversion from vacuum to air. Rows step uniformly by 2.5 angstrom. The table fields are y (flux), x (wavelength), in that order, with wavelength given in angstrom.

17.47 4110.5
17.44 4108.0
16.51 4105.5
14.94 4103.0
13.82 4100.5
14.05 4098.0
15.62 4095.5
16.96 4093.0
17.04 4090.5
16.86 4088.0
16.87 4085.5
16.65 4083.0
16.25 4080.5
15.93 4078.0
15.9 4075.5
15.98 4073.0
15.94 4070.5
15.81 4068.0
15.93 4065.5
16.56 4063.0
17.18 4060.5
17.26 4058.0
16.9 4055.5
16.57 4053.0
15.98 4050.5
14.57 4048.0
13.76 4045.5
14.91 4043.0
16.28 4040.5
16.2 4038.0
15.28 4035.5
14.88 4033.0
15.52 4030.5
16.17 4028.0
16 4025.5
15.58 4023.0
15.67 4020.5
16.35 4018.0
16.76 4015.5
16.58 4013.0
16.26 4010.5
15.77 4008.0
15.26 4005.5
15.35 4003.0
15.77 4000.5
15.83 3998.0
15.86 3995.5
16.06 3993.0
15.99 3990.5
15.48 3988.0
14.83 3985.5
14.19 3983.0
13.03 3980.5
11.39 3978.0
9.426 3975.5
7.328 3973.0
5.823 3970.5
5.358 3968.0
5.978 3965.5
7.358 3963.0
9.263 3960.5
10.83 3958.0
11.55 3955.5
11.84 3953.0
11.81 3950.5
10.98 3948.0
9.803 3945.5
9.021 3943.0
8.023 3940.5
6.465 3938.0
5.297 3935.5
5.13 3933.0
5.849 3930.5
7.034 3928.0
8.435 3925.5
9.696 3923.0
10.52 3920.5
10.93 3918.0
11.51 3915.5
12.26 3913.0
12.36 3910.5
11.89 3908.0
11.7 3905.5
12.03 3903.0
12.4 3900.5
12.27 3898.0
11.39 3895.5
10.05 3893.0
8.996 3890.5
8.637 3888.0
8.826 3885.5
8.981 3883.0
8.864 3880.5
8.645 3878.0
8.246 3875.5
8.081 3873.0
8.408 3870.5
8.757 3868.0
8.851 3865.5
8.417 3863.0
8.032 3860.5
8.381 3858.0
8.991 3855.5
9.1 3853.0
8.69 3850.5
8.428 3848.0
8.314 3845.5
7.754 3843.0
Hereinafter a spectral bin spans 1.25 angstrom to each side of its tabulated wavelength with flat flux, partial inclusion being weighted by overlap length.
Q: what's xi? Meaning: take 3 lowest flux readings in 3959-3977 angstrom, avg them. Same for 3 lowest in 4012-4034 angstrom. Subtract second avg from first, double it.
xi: -19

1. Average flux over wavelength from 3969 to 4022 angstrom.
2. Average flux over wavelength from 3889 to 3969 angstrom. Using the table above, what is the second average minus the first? -4.6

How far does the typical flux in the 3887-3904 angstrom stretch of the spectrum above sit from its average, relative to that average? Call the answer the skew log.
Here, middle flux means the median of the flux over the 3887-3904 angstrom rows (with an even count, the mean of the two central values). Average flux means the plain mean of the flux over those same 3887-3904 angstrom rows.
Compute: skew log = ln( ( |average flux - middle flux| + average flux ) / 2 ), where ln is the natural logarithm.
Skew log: 1.74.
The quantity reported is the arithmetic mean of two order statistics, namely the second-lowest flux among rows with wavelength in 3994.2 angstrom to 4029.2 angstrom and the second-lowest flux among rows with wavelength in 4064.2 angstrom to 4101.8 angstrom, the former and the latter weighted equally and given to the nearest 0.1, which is 14.7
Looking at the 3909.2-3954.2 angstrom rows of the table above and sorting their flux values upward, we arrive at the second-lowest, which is 5.297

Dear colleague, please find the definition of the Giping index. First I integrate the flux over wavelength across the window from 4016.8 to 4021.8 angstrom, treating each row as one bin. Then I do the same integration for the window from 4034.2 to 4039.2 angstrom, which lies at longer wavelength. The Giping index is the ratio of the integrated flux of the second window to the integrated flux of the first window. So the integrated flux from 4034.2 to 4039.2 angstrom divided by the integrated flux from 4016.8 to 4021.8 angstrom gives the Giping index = 1.0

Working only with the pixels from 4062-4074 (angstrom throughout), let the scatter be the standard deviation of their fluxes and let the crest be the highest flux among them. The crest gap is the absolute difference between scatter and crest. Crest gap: 16.3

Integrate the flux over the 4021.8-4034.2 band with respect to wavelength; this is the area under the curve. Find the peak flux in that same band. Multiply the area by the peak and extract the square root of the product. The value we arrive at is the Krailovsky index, 56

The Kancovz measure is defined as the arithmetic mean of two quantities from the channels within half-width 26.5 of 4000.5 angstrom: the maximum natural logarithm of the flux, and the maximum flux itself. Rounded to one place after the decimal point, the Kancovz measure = 9.8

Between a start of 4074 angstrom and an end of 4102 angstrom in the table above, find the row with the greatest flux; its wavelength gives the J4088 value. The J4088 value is 4090.5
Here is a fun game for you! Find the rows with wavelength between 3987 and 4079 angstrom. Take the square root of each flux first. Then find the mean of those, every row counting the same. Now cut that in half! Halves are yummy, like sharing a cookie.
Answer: 1.99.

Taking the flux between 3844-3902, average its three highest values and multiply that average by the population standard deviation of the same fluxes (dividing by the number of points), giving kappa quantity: 14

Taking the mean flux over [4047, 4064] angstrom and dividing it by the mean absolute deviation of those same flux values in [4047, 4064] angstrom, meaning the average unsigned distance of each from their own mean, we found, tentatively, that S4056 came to 25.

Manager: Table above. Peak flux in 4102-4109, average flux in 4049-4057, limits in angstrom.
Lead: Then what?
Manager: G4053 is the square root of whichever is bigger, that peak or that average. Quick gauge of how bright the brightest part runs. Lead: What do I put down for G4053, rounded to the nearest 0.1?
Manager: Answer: 4.2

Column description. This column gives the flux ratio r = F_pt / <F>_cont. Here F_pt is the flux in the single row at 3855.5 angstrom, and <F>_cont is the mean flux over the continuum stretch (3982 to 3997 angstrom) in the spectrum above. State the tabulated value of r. 0.58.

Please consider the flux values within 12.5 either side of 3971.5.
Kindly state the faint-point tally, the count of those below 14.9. 10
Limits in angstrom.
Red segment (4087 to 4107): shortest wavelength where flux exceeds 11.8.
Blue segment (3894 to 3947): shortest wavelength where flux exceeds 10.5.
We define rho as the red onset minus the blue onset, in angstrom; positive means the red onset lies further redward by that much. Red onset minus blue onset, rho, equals 192.5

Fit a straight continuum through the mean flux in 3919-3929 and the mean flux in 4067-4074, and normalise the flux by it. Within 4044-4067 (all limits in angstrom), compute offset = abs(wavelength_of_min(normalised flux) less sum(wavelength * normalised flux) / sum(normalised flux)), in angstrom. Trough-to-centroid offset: 10.2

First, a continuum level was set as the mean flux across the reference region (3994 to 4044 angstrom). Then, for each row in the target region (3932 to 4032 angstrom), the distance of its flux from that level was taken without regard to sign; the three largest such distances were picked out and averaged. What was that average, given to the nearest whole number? 11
